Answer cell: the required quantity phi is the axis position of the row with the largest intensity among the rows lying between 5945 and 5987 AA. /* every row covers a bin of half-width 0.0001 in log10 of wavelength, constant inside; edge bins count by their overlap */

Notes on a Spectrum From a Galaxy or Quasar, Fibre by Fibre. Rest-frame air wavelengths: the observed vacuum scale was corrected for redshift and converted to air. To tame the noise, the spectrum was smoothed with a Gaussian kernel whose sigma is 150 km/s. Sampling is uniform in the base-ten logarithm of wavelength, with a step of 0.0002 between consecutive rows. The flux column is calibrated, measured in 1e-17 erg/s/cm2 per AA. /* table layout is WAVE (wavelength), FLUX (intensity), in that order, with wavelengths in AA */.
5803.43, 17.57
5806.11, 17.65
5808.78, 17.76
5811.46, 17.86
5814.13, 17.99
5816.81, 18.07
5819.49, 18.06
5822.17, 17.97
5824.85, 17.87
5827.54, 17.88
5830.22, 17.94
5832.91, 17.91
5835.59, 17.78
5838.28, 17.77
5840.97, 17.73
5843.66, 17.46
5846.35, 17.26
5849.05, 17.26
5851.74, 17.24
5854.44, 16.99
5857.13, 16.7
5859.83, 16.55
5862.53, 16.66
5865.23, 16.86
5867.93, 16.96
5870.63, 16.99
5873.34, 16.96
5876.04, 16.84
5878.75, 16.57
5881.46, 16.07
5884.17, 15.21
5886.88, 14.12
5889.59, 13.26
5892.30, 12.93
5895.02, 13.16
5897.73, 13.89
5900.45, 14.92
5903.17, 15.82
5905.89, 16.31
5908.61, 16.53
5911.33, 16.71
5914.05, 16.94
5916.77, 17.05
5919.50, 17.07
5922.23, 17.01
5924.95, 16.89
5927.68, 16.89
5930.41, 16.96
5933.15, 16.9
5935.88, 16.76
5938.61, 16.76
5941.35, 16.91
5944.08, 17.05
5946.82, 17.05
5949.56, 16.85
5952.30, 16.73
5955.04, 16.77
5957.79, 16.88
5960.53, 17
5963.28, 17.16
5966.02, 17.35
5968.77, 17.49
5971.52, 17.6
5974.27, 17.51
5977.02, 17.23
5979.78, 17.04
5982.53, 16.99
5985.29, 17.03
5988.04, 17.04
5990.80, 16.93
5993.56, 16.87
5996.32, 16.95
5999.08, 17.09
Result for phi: 5971.52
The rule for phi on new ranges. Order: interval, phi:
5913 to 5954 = 5919.50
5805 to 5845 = 5816.81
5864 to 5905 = 5870.63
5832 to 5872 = 5832.91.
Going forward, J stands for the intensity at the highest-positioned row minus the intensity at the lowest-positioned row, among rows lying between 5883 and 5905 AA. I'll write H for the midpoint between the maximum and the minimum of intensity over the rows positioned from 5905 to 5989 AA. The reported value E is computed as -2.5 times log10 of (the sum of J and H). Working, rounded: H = 17.0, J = 0.6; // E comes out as -3.11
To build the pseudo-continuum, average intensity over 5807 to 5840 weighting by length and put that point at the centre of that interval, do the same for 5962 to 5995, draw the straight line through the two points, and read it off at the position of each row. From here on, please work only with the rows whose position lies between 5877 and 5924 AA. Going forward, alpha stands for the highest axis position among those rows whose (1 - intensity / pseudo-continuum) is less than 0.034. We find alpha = 5922.23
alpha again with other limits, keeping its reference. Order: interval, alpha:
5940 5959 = 5957.79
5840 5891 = 5851.74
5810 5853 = 5851.74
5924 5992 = 5990.80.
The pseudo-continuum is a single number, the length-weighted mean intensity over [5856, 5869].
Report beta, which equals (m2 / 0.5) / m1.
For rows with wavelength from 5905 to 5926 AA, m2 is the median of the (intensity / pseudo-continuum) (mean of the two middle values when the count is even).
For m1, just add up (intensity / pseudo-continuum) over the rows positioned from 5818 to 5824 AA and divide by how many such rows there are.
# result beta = 1.88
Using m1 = 1.08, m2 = 1.01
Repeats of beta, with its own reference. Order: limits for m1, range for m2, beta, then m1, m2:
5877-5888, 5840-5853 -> 2.23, 0.93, 1.03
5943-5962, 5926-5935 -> 2.00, 1.01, 1.01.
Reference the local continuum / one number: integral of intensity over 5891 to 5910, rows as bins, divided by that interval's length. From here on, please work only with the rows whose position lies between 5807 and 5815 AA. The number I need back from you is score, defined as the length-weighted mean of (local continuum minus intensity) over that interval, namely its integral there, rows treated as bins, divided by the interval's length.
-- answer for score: -3.05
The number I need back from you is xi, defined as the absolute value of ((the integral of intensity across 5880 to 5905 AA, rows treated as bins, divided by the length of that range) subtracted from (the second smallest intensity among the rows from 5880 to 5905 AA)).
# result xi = 1.26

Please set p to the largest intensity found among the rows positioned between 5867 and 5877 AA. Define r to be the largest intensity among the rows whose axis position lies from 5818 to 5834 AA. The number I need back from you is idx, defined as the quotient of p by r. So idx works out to 0.94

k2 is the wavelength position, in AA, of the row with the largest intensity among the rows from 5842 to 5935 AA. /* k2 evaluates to 5843.66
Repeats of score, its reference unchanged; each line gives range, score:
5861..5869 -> -2.02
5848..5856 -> -2.35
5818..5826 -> -3.17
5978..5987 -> -2.23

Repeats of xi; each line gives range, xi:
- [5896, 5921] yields 1.18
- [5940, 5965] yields 0.17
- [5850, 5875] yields 0.23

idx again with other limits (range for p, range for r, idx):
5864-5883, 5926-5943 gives 1.00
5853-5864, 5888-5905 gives 1.07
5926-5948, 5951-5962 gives 1.00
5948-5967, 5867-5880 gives 1.02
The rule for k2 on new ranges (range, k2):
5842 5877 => 5843.66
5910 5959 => 5919.50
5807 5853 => 5816.81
